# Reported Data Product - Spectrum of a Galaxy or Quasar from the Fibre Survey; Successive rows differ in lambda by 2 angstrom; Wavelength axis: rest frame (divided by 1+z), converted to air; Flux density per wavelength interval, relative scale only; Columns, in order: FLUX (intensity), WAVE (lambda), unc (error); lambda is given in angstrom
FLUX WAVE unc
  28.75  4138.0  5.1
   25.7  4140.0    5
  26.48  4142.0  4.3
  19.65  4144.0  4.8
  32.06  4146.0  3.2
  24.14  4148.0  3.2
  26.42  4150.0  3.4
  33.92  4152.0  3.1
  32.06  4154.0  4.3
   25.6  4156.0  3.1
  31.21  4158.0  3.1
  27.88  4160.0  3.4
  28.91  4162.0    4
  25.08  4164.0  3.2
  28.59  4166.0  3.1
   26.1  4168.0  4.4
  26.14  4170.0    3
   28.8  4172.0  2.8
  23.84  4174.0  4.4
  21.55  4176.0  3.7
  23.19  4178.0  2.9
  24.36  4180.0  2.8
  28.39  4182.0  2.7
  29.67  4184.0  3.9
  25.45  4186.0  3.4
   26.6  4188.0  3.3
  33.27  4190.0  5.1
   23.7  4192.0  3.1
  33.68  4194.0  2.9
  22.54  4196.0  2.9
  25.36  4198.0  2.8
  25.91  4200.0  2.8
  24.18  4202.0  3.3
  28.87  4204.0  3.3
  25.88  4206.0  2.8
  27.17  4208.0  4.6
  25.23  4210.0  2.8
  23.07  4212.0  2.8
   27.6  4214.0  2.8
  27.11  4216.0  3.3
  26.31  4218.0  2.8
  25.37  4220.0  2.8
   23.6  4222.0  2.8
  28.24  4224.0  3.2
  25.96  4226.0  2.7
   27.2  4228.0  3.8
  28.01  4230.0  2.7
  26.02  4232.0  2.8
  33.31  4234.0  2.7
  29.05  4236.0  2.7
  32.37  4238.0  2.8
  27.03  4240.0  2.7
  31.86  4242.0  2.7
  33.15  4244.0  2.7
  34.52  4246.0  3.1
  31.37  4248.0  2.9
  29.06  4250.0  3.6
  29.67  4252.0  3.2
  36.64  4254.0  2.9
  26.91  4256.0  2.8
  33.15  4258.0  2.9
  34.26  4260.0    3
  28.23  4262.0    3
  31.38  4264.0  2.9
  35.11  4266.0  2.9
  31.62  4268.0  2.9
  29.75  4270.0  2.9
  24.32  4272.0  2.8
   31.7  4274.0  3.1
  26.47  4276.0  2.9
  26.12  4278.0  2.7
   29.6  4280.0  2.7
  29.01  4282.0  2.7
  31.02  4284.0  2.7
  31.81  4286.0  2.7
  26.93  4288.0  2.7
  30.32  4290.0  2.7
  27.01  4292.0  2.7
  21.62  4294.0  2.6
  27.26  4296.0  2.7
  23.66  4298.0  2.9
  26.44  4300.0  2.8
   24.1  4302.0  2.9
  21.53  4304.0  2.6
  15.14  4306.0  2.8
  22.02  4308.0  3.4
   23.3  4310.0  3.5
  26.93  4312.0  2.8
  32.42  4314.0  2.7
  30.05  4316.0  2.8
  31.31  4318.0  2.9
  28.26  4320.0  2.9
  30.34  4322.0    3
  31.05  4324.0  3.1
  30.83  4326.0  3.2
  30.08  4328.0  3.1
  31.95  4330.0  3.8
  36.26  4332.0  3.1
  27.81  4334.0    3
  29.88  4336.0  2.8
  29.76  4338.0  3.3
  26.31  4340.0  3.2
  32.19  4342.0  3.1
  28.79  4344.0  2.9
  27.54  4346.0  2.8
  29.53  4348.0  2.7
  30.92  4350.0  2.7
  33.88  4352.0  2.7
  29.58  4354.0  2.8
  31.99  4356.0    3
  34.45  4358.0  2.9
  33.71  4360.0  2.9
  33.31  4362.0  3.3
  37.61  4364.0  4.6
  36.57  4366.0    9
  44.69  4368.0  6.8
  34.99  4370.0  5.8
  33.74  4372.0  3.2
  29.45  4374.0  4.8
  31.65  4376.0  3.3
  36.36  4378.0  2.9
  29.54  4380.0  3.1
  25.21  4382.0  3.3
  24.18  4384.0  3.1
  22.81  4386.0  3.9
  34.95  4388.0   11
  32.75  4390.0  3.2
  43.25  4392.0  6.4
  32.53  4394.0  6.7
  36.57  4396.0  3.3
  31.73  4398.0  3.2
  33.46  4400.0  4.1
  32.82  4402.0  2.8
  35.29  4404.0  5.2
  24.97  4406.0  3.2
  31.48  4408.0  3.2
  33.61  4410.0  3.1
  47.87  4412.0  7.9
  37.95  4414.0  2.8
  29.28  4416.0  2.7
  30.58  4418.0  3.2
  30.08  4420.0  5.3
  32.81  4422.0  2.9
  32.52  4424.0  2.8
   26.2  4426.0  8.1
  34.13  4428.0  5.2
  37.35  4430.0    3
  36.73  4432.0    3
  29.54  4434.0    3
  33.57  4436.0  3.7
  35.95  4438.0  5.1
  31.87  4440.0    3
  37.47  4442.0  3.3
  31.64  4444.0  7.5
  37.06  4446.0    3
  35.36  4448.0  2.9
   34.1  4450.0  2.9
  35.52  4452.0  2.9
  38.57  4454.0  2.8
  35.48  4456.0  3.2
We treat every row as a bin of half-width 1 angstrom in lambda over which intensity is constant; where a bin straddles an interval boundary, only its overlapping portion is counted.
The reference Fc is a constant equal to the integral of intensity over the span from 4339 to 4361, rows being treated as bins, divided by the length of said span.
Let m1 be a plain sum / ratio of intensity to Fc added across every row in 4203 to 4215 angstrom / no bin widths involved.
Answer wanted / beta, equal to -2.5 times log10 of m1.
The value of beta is -1.8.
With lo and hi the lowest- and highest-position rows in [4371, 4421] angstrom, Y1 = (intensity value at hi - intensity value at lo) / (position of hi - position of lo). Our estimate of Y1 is -0.08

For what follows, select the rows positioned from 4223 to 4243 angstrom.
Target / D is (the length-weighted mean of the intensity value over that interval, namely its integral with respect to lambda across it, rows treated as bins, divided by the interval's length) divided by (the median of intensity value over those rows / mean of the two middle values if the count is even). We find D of 1.03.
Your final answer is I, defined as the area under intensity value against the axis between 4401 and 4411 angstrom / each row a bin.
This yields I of 316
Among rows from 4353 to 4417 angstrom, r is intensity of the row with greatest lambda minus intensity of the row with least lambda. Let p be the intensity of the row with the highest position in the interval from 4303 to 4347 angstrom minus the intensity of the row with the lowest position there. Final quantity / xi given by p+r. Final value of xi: 6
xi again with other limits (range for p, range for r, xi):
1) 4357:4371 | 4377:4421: -6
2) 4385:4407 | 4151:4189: -5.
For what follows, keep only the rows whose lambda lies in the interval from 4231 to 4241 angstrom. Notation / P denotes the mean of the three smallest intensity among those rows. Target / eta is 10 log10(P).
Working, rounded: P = 27.4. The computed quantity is 14.4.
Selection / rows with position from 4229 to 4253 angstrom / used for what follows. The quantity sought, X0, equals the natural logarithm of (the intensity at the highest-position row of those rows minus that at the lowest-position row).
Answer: 0.5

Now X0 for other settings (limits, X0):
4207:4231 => -0.2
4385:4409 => 2.2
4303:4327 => 2.2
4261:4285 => 1.0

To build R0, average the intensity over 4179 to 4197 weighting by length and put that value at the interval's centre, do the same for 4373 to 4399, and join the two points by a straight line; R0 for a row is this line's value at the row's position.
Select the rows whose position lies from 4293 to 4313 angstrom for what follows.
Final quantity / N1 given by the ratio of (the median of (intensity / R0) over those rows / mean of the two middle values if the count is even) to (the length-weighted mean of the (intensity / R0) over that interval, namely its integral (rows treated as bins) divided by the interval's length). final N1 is 1.01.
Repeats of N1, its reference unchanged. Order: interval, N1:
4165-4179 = 1.03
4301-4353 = 1.04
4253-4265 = 1.01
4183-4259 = 0.97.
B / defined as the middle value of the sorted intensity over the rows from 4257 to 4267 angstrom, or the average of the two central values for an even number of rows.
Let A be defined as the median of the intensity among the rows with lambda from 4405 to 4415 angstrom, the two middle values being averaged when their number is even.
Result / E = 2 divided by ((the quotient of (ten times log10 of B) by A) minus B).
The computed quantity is -0.061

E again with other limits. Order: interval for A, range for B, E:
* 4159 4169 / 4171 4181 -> -0.086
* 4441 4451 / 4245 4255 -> -0.065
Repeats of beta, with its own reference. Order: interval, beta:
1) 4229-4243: -2.1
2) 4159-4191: -2.9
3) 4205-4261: -3.5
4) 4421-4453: -3.1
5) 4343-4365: -2.6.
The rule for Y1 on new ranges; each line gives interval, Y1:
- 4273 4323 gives -0.03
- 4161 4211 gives -0.08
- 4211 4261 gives 0.23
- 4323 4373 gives 0.06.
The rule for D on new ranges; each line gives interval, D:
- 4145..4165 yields 1.01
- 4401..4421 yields 1.04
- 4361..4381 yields 1.01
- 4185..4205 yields 1.05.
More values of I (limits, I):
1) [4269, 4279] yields 277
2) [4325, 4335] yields 314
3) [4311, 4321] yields 298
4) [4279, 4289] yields 297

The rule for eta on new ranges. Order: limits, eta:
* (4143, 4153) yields 13.7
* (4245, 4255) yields 14.8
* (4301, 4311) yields 12.9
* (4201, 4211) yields 14.0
